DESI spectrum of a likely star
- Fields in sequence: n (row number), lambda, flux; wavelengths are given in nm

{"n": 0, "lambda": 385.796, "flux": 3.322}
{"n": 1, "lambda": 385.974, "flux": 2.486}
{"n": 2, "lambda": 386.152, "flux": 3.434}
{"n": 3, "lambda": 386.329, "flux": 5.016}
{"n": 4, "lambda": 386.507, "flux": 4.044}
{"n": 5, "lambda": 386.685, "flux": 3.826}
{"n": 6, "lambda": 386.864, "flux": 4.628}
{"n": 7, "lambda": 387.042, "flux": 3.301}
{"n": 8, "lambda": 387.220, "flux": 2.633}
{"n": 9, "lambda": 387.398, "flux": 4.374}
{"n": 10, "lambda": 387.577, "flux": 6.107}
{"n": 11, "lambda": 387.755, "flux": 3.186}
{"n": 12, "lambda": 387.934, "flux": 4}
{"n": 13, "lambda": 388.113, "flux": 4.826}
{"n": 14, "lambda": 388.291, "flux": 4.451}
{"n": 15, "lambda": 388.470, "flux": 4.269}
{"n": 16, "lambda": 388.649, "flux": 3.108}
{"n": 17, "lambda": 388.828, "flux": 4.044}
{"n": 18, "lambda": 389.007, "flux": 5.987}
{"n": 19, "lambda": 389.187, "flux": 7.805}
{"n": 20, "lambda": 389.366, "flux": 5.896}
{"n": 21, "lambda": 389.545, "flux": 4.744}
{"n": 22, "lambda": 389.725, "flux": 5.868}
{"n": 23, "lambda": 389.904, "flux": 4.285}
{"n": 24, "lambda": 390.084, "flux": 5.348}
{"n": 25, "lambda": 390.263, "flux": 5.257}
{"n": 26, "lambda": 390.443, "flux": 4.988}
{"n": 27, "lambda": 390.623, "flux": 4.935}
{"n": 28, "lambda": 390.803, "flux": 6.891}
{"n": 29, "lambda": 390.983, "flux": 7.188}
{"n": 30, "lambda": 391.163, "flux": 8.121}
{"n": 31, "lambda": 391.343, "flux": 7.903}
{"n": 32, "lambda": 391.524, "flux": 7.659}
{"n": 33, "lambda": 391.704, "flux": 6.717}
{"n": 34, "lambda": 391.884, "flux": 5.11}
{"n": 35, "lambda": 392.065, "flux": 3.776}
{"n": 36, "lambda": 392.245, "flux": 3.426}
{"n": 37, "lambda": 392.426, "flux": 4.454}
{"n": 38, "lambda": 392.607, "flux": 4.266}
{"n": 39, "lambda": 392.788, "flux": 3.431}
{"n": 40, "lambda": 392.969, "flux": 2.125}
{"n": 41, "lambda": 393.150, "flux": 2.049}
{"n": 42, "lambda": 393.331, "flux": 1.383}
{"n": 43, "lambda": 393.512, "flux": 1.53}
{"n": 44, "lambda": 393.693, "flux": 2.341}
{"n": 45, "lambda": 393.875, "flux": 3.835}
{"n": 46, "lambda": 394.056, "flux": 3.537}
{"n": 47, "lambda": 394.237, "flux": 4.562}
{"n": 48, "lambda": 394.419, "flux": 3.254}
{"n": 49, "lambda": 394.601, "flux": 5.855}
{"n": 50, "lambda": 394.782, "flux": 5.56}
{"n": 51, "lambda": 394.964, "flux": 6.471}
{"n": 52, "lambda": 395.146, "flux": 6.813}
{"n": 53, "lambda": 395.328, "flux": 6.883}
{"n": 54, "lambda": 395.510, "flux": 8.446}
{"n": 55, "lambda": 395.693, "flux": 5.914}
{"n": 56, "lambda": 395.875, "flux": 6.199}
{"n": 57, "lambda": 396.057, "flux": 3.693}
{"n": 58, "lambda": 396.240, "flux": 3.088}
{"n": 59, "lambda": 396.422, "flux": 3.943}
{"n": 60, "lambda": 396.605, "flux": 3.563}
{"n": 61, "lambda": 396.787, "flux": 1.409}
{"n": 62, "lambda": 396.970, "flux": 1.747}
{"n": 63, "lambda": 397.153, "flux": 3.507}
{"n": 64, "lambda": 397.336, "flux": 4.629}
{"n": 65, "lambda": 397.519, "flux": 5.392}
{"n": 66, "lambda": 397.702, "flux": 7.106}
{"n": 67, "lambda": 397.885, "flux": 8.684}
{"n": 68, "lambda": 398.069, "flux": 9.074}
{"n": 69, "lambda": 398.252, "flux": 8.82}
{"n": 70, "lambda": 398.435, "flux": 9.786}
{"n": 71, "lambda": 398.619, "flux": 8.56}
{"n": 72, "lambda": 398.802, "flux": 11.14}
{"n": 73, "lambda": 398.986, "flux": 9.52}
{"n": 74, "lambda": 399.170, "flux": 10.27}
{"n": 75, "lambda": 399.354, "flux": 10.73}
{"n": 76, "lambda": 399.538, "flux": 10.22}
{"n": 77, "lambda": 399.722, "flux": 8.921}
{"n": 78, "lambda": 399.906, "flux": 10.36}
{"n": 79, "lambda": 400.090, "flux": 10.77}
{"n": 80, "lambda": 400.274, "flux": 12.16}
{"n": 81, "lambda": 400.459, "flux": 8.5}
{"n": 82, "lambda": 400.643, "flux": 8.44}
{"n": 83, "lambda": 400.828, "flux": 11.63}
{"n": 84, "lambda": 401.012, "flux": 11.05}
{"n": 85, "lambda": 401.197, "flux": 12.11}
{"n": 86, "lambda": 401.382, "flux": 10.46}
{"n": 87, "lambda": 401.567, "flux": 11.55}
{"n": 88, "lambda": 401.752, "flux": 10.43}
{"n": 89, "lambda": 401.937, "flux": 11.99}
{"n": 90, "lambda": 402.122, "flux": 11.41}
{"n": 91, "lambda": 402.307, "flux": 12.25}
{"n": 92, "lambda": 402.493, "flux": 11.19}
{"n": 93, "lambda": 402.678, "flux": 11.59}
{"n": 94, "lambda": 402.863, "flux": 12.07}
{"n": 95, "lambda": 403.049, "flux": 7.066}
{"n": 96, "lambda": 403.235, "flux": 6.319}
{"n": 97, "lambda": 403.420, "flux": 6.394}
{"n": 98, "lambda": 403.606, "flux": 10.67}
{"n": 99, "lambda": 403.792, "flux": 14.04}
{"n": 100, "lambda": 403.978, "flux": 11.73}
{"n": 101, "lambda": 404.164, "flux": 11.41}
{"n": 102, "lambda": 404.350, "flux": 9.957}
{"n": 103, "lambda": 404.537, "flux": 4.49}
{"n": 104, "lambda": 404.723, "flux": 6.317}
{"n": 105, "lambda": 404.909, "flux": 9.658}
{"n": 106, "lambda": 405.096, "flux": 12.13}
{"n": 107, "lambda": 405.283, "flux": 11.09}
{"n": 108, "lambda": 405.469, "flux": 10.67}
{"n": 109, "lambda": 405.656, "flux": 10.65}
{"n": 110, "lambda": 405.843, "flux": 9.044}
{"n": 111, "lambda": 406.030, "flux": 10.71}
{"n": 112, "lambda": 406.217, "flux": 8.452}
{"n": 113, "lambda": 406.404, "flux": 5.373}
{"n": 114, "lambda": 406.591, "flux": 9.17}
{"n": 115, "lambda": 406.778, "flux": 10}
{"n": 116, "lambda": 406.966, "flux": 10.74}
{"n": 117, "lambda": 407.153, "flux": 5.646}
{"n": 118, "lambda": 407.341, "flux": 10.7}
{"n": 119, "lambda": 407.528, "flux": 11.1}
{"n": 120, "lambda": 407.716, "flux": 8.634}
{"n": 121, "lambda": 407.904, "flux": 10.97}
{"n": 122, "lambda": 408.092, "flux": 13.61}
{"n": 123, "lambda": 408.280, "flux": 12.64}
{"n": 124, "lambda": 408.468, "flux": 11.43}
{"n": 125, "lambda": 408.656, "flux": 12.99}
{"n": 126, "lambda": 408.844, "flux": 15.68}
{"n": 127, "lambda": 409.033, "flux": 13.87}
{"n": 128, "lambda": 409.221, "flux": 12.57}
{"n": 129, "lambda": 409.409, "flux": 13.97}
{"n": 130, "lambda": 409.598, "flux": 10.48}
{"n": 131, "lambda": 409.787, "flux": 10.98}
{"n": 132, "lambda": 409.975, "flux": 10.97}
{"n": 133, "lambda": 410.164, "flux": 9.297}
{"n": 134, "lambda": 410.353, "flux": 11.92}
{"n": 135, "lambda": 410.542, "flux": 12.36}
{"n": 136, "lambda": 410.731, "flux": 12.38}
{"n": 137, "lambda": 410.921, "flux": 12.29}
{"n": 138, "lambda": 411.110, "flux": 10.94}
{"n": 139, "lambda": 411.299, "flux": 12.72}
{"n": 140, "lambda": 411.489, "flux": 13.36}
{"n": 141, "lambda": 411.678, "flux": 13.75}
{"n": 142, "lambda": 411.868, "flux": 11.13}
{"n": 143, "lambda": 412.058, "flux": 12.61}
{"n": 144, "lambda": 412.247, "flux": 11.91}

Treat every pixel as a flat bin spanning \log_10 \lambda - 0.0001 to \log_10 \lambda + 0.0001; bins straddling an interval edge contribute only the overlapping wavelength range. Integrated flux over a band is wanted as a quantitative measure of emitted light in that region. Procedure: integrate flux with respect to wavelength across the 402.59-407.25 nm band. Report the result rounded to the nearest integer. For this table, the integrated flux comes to 44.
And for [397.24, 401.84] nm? 44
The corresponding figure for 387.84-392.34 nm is 25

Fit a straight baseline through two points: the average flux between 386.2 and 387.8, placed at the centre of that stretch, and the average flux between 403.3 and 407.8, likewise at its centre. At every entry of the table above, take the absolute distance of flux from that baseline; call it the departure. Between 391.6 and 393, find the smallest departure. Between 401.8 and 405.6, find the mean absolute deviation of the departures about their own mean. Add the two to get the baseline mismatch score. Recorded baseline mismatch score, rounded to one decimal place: 1.3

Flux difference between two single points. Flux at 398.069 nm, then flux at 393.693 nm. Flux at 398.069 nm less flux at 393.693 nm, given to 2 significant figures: 6.7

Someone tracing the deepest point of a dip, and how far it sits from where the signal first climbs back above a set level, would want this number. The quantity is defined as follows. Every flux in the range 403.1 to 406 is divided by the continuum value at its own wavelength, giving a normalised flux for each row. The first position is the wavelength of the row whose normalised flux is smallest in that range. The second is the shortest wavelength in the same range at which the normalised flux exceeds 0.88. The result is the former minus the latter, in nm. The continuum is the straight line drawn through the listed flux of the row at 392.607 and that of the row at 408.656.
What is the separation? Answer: 0.93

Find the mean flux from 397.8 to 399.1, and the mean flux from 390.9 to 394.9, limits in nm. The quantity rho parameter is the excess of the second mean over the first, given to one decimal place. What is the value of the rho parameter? -4.9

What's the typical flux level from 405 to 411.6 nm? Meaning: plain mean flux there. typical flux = 11.1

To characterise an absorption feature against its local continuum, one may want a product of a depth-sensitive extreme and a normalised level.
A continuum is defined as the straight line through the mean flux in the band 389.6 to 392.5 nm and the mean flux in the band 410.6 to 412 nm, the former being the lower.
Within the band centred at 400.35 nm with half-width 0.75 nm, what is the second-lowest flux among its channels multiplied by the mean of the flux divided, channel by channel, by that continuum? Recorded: 10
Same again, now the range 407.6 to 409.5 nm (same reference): 12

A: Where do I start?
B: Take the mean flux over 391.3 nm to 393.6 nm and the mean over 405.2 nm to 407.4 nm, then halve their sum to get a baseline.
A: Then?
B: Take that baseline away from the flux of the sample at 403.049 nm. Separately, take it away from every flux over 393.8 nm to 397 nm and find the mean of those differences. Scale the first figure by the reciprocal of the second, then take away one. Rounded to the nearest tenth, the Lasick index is -1.2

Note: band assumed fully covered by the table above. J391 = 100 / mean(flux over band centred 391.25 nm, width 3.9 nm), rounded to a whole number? 19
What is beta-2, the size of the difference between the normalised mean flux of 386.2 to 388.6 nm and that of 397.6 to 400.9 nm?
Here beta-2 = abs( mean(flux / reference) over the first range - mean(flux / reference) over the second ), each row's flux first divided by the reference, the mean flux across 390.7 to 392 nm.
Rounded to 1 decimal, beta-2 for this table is 0.8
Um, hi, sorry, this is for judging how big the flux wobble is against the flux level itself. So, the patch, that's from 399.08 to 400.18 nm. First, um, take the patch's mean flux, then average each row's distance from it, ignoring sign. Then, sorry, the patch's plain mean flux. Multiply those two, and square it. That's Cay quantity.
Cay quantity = 19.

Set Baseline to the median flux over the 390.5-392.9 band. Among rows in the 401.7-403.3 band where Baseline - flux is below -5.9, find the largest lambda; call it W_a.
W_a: 402.863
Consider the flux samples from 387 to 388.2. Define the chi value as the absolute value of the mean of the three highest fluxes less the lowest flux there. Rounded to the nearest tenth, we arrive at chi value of 2.5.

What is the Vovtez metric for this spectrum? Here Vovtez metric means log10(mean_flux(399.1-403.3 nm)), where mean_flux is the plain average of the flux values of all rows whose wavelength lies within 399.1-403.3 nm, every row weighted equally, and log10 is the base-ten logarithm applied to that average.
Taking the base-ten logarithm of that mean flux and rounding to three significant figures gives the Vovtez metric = 1.02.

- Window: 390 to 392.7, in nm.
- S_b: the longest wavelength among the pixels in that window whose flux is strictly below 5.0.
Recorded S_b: 392.607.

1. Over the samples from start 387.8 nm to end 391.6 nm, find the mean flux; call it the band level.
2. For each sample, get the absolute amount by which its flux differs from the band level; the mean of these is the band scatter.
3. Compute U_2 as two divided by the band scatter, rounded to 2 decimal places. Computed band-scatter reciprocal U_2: 1.62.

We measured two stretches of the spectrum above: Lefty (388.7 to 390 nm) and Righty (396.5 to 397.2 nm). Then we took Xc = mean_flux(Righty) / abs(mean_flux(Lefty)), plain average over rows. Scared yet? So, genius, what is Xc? 0.5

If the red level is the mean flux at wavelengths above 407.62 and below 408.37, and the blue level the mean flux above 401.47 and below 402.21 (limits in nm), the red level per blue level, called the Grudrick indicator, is 1.01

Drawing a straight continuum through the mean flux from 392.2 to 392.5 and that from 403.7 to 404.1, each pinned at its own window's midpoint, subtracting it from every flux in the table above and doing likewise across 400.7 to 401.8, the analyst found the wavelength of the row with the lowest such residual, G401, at 401.752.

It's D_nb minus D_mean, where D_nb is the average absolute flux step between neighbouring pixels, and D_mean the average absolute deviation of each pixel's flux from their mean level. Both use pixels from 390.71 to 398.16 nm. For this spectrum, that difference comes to -0.9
